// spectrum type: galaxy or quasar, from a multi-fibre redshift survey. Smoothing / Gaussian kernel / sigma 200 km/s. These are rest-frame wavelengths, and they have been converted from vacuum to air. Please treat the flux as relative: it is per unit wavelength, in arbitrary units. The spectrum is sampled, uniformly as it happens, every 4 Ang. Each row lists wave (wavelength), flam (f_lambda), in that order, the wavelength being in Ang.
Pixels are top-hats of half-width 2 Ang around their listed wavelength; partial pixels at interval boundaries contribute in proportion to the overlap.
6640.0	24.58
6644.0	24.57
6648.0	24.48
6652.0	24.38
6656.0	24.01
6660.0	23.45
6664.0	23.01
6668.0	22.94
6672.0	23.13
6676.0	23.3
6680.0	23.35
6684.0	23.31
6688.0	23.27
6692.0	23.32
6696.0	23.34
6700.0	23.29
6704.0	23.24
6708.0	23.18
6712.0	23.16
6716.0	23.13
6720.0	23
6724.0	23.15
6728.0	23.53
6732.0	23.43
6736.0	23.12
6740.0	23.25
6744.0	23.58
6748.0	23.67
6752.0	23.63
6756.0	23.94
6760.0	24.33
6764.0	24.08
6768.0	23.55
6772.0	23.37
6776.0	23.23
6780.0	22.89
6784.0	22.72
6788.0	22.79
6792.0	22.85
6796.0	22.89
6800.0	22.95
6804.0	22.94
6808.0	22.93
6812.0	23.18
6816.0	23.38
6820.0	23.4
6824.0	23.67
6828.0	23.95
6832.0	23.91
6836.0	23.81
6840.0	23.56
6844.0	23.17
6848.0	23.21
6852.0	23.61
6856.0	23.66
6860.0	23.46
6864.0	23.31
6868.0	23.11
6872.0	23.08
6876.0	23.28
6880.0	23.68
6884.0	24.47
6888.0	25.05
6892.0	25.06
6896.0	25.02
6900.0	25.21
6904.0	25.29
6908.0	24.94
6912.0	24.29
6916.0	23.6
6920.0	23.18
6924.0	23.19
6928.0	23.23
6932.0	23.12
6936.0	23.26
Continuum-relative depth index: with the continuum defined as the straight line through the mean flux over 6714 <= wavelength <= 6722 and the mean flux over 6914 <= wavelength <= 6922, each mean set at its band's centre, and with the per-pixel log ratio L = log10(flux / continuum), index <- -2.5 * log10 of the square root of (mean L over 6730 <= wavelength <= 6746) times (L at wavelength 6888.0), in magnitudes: 4.8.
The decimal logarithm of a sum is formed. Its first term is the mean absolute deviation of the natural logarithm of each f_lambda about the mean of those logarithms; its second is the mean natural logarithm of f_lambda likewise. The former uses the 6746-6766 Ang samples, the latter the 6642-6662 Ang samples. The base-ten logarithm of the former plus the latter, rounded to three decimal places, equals 0.504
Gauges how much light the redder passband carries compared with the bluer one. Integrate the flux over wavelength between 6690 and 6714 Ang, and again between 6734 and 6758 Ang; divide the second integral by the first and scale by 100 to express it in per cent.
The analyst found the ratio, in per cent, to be 101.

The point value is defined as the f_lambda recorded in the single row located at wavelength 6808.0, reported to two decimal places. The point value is 22.93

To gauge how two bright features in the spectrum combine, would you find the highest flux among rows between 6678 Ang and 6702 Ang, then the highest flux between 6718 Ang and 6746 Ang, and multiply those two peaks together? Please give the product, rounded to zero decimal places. 551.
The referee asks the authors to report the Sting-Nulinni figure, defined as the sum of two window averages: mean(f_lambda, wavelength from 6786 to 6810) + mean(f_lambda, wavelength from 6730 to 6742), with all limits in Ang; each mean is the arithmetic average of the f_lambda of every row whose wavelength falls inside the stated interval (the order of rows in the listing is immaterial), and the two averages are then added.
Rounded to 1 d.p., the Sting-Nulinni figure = 46.2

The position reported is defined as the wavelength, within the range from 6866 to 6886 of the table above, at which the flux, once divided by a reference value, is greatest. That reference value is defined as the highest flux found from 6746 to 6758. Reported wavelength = 6884.0 Ang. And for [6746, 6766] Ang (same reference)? 6760.0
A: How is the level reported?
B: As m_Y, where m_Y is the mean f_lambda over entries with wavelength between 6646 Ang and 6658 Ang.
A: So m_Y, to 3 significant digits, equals 24.3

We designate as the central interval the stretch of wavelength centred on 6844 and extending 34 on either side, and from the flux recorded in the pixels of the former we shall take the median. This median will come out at 23.4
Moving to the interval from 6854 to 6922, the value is 23.7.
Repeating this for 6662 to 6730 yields 23.2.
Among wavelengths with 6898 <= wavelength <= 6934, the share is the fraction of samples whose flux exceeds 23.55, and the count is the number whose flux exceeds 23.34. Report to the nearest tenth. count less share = 4.4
